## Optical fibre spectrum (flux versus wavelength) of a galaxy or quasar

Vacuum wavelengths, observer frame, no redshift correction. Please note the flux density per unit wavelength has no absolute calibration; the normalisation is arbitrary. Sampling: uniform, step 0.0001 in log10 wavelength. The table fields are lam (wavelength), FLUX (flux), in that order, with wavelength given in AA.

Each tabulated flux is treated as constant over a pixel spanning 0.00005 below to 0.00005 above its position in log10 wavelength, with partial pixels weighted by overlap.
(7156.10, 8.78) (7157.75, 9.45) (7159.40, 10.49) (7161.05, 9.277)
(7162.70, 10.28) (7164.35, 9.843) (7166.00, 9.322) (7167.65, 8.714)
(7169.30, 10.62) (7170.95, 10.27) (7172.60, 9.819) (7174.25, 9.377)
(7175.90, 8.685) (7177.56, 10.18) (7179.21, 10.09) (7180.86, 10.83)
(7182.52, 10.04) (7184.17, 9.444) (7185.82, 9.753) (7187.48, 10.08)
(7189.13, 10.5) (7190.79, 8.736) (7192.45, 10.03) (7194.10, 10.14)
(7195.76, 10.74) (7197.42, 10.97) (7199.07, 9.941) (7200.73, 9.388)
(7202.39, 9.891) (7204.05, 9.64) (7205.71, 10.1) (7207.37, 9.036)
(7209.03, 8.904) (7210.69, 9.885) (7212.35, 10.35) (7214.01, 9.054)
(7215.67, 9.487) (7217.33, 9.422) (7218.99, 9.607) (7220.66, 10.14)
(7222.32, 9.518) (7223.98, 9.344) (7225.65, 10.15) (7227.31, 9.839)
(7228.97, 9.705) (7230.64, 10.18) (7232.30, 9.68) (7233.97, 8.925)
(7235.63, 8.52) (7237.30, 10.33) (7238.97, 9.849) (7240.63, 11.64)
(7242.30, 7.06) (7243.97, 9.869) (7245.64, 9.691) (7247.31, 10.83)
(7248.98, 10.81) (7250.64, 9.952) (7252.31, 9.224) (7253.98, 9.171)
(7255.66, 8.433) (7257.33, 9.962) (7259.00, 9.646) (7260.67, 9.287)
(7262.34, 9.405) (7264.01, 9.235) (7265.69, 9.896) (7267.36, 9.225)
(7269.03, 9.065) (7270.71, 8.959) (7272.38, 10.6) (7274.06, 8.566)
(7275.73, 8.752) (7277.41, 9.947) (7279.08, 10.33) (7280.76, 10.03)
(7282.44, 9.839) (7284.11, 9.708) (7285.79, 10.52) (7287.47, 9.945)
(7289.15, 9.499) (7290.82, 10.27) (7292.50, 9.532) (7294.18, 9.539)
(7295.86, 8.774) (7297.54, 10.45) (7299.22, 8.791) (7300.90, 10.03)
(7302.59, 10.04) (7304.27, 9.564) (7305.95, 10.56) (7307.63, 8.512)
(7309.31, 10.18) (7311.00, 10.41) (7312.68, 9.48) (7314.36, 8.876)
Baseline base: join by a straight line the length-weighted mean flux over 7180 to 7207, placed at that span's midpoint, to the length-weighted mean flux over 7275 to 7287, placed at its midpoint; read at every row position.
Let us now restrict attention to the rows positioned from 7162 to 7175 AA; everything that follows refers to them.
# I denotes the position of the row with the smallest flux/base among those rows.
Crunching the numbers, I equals 7167.65 AA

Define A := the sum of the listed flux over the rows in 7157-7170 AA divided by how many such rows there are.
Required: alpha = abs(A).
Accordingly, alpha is 9.75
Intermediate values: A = 9.75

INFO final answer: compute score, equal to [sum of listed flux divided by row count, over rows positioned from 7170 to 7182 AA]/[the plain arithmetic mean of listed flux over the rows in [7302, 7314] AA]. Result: 1.01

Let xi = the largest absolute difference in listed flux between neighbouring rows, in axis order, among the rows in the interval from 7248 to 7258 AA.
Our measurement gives 1.5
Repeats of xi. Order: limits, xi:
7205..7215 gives 1.3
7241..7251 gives 2.8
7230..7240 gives 1.8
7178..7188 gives 0.8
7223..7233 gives 0.8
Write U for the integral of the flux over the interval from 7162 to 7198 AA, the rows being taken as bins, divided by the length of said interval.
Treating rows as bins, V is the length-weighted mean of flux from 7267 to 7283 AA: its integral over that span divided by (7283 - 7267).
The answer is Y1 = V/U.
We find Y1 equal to 0.96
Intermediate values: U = 9.92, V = 9.53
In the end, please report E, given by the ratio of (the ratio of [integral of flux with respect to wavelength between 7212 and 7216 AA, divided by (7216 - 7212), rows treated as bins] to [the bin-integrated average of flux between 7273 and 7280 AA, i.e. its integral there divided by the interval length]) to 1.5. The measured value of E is 0.676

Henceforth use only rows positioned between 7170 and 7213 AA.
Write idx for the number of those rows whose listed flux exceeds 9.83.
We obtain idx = 16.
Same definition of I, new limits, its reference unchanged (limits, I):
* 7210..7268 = 7242.30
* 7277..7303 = 7295.86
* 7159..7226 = 7175.90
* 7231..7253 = 7242.30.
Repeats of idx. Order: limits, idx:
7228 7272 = 10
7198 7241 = 12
